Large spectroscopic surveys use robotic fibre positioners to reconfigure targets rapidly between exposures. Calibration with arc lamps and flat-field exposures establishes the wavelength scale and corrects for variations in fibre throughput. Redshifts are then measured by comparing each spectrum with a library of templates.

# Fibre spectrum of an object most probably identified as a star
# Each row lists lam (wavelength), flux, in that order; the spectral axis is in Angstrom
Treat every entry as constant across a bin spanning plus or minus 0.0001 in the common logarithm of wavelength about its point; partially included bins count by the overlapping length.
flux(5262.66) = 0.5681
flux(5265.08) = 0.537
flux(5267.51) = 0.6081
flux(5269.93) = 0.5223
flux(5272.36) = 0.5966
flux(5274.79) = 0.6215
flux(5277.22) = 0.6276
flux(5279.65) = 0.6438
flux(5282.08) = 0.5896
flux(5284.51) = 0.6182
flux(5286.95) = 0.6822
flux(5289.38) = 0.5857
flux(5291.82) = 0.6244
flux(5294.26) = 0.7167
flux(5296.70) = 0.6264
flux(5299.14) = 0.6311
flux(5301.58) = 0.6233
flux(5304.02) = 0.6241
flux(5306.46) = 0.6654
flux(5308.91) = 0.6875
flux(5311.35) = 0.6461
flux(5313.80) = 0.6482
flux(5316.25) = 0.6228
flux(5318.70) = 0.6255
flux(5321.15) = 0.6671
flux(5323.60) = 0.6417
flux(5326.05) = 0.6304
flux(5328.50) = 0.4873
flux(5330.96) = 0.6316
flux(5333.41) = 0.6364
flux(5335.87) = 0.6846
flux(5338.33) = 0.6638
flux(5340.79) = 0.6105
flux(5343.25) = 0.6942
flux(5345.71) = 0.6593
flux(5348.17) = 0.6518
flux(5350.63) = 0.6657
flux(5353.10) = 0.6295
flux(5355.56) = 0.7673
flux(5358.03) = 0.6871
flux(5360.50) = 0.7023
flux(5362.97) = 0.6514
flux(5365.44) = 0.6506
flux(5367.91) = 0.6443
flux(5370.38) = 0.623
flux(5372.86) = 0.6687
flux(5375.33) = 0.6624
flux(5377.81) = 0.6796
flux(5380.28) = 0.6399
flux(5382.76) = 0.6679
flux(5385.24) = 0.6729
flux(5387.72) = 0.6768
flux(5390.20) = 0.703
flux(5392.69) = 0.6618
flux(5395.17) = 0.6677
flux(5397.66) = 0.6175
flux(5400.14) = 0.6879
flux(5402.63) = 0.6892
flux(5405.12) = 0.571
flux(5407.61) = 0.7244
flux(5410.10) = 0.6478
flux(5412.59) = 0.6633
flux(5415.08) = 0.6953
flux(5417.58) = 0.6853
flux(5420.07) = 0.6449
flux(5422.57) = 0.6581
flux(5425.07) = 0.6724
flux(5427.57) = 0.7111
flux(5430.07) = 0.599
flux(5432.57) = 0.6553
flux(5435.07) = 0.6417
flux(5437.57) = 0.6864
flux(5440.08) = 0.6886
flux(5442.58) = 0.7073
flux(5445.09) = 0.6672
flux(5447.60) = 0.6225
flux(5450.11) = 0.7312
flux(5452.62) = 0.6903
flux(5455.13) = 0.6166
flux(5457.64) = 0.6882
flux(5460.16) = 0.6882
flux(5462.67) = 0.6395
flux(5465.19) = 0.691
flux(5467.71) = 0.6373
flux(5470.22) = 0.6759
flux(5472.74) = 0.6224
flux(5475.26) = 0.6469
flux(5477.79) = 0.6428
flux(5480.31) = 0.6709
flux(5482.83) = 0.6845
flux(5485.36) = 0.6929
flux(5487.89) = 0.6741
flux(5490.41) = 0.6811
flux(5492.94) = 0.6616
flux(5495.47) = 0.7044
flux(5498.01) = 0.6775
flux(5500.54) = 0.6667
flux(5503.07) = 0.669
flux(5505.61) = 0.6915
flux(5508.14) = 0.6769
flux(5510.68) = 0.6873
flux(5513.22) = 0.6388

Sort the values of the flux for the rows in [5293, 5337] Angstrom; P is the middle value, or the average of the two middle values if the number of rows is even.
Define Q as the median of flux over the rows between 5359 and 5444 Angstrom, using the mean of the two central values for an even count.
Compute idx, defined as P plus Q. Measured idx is 1.30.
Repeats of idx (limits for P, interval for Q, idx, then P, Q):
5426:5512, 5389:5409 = 1.35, 0.676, 0.68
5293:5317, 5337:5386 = 1.30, 0.639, 0.66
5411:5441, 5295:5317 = 1.30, 0.668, 0.63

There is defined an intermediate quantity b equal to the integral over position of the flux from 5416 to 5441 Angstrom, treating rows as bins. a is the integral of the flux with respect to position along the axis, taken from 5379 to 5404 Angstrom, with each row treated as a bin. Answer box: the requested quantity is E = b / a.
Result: 0.99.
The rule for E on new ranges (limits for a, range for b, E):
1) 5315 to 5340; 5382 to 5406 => 1.01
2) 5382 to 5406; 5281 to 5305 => 0.95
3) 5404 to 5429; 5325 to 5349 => 0.91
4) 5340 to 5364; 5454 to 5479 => 1.01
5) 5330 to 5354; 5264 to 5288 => 0.93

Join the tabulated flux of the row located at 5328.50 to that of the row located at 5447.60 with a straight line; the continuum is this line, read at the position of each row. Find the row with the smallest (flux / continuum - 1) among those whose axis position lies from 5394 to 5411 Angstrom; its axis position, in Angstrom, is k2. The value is 5405.12 Angstrom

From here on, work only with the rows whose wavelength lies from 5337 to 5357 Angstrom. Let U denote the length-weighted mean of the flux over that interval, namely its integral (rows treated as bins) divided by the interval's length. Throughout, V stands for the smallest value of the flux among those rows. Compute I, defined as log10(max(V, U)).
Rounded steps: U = 0.668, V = 0.6105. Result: -0.175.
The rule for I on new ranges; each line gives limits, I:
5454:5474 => -0.182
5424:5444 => -0.174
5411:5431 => -0.176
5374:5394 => -0.173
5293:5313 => -0.186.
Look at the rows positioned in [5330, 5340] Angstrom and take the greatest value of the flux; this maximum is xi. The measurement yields 0.6846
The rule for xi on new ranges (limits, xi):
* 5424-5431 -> 0.7111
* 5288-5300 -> 0.7167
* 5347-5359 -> 0.7673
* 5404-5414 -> 0.7244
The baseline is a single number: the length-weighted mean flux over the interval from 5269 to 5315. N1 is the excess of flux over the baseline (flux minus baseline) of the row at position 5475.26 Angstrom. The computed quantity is 0.02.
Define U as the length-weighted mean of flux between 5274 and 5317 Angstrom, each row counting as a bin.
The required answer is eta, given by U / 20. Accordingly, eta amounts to 0.0319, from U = 0.638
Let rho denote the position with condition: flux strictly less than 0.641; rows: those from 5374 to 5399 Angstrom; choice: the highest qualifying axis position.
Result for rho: 5397.66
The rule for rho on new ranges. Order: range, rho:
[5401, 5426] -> 5405.12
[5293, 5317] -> 5316.25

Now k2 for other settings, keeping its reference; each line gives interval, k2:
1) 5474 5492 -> 5477.79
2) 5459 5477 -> 5472.74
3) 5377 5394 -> 5380.28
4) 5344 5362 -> 5353.10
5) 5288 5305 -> 5289.38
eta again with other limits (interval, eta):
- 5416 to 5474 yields 0.0333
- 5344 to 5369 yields 0.0336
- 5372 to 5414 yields 0.0333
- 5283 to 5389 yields 0.0325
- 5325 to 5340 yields 0.0311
